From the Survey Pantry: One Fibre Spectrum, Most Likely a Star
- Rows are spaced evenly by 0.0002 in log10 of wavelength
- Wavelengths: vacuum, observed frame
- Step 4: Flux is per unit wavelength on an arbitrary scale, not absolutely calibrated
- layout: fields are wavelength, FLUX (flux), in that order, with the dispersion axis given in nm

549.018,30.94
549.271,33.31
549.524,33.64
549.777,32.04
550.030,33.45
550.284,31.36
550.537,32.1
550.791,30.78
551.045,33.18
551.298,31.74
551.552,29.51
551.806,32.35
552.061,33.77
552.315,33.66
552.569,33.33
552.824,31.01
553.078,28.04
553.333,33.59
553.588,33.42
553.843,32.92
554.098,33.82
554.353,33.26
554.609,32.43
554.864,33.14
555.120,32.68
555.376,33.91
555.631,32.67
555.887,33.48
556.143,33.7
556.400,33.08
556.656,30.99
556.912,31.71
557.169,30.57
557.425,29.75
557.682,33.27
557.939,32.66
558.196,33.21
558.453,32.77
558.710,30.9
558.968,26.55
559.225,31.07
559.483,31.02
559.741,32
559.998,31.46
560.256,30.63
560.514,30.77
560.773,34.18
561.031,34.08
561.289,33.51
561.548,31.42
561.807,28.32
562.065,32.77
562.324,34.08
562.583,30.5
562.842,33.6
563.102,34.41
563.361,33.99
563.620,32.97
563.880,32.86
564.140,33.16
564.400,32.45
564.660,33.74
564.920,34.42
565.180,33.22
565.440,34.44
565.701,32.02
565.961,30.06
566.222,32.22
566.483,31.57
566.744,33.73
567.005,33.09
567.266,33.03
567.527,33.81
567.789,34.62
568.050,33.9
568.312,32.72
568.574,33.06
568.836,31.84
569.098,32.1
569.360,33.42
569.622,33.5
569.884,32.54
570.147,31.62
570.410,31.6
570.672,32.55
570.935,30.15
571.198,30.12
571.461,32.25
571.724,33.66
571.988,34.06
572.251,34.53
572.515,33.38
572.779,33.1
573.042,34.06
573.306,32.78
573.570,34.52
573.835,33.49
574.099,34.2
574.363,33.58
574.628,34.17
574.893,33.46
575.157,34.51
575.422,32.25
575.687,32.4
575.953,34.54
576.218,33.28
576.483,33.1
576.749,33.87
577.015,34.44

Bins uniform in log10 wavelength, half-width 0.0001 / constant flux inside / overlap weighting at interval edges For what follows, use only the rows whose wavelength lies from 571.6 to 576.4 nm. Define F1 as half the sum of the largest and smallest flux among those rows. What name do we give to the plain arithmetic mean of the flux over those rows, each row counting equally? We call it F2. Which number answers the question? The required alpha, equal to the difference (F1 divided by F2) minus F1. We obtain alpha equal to -32.4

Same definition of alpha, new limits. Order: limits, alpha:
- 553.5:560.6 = -29.3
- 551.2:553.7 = -29.9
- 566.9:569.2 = -32.2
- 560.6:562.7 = -30.3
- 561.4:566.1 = -30.4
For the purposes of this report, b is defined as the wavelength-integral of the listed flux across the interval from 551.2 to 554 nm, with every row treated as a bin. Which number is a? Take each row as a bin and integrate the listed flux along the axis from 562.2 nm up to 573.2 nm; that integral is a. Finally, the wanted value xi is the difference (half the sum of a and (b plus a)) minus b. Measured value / 317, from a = 362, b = 90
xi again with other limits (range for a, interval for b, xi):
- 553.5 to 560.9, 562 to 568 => 138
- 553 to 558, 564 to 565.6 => 136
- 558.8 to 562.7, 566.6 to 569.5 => 75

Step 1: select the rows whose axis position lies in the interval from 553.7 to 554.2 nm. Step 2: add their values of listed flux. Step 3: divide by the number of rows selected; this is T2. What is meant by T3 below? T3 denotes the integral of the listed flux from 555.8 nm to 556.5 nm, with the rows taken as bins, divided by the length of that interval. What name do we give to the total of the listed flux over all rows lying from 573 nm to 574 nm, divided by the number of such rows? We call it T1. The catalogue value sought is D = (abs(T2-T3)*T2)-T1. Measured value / -33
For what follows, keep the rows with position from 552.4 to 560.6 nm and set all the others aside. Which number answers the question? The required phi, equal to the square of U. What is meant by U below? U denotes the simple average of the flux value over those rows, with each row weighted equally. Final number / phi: 1024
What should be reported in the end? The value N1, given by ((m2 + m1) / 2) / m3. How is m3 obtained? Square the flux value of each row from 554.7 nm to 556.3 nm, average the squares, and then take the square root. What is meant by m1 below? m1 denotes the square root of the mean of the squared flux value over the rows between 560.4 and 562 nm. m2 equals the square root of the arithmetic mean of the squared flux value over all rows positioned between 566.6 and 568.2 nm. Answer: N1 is 0.989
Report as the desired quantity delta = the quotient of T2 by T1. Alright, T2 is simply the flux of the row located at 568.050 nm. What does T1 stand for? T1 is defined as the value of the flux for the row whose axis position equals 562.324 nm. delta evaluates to 0.99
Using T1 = 34.08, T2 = 33.9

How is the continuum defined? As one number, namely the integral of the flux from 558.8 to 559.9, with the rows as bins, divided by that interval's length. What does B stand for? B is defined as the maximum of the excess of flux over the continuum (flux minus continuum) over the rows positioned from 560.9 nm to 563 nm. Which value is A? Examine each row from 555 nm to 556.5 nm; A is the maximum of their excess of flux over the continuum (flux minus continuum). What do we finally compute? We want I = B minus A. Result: 0.2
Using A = 3.7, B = 3.86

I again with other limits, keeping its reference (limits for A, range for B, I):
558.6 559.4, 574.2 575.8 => 3.4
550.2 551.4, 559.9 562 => 1.0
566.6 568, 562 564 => -0.2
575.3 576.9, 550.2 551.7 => -1.4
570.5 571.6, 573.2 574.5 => 2.0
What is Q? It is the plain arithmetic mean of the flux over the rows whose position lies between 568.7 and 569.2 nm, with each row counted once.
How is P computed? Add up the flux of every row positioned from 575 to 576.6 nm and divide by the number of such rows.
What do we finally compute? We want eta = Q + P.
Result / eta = 65.3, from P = 33.3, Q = 32.0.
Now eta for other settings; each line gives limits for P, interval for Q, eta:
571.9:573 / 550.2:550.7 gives 65.5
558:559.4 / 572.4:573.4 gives 64.2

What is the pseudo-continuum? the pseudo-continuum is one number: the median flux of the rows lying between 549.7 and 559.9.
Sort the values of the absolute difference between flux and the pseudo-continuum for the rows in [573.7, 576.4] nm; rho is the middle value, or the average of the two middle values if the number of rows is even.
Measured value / 0.87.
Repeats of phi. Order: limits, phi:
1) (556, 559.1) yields 998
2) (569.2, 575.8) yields 1091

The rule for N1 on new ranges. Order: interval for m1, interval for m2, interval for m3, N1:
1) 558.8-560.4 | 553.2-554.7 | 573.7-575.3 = 0.940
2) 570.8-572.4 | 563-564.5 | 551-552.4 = 1.016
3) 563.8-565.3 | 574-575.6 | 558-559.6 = 1.081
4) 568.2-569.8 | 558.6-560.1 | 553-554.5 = 0.972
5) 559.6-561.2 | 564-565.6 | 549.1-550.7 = 1.007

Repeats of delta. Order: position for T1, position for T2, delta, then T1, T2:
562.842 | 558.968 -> 0.79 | 33.6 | 26.55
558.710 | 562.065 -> 1.06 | 30.9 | 32.77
